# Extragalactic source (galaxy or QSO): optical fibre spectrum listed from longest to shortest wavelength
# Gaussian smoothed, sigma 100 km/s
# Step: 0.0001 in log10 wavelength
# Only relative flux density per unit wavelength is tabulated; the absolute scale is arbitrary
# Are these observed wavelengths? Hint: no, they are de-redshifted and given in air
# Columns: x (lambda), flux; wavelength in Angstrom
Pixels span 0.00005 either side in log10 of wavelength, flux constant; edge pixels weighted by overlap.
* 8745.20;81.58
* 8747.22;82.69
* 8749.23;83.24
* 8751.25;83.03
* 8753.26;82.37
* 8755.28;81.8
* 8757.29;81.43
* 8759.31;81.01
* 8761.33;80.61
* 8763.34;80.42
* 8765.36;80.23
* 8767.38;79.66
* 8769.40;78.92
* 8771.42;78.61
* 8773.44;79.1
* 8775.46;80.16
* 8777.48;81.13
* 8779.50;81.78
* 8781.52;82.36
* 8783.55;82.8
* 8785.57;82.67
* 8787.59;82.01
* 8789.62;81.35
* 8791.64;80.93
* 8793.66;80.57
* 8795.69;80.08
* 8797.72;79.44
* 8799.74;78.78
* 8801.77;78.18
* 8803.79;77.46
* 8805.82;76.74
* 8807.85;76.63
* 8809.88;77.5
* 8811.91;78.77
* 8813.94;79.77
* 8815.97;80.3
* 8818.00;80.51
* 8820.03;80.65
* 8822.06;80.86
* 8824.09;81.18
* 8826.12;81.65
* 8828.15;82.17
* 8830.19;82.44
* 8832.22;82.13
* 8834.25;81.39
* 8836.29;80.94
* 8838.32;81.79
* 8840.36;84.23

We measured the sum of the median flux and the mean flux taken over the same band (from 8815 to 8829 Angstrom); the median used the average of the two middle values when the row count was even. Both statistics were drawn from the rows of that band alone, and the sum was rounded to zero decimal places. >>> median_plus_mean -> 162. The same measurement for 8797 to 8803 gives 158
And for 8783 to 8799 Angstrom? 162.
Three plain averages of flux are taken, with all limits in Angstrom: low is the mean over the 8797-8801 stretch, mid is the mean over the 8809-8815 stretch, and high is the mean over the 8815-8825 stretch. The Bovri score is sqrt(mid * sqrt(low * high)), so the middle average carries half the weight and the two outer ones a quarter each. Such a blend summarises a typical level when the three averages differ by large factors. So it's 79.3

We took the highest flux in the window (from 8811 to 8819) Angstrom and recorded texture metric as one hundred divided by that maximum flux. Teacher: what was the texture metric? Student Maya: 1.24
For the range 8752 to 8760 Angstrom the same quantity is 1.21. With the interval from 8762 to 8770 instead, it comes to 1.24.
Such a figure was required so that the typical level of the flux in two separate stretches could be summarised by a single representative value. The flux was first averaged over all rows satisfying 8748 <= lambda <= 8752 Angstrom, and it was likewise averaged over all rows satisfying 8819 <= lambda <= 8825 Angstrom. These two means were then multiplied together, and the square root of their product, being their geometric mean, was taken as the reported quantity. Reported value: 82.0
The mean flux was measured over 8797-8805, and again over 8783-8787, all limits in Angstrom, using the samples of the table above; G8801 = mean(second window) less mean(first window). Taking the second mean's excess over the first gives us 4.3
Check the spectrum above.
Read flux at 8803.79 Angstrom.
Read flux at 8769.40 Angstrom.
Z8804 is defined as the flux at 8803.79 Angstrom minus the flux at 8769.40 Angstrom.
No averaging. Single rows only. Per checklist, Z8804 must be -1.5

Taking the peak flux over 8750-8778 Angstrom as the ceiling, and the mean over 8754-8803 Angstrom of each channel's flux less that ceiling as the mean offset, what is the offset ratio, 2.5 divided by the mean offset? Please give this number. -1.02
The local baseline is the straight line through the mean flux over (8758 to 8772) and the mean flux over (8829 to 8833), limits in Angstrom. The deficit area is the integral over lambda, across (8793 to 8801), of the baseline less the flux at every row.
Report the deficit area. 11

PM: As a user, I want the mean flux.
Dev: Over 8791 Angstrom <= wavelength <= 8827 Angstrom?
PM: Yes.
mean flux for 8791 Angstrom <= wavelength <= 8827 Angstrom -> 79.4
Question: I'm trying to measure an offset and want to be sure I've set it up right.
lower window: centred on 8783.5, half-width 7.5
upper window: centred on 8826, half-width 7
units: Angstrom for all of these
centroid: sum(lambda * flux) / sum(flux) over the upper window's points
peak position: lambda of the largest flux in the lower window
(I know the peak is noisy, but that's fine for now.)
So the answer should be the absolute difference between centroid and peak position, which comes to 42.6 Angstrom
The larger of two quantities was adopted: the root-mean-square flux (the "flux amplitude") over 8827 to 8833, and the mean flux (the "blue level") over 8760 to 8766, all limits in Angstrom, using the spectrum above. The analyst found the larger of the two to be 82.2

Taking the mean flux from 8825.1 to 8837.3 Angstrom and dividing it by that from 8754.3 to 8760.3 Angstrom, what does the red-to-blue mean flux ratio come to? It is 1.00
